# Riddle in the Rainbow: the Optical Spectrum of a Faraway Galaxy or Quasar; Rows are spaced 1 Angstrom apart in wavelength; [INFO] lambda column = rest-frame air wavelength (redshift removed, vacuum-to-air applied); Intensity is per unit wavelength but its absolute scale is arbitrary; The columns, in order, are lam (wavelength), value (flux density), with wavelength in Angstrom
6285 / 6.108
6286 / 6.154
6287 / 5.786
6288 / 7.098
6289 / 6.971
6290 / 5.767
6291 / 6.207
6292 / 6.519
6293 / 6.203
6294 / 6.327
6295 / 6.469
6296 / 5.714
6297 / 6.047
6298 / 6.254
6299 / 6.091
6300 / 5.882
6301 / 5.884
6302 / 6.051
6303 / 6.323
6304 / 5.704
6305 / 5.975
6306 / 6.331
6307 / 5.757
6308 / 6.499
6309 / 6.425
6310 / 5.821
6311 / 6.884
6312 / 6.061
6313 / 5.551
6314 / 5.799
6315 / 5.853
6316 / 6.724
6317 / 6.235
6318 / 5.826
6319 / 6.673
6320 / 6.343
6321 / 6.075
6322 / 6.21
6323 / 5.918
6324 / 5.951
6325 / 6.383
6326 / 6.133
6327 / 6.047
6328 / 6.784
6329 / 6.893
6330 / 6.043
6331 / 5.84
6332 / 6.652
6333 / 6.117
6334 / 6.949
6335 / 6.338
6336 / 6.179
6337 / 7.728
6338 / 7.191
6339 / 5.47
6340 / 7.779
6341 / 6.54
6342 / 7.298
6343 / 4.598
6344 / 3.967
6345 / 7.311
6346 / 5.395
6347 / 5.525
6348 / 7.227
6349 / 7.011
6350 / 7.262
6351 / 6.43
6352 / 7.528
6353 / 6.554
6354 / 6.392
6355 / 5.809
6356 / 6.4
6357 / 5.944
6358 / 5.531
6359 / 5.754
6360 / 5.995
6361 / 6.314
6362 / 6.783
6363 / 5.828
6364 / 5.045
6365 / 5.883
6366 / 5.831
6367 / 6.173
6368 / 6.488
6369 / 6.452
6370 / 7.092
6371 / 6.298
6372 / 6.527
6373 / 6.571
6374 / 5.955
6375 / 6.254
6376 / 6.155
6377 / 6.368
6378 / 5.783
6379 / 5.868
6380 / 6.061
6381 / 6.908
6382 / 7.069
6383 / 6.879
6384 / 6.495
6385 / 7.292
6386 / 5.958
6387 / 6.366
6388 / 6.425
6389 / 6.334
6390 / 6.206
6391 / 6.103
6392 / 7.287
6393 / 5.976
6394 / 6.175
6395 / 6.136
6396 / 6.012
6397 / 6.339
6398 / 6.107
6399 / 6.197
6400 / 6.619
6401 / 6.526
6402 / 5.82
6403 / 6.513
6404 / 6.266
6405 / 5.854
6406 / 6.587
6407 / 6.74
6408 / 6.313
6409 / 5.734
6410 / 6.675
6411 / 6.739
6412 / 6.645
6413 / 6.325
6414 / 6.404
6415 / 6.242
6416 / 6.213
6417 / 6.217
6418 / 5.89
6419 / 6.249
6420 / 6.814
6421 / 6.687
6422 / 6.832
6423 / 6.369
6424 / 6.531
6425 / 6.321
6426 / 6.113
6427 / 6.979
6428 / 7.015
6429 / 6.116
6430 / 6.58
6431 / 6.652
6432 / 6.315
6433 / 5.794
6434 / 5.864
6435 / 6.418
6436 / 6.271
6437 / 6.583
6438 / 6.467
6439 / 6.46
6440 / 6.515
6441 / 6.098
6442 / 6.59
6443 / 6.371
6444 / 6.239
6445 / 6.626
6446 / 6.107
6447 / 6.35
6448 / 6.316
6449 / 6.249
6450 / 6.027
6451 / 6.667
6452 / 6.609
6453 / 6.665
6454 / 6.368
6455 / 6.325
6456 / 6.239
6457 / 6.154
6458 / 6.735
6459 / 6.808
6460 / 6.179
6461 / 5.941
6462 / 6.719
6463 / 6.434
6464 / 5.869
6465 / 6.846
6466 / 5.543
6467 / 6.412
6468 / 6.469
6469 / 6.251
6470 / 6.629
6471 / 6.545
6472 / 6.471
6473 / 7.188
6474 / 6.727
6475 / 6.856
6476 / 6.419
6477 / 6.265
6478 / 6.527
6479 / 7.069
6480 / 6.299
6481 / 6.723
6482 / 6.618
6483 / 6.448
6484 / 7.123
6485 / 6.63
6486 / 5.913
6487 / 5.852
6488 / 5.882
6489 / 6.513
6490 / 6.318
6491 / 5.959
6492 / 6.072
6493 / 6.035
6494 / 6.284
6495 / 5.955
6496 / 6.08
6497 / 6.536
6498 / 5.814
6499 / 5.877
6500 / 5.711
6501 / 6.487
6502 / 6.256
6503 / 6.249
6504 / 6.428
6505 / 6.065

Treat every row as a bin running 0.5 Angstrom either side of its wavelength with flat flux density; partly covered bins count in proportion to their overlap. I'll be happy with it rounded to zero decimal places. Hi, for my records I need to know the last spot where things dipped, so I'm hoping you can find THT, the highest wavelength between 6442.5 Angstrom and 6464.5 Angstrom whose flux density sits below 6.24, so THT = 6464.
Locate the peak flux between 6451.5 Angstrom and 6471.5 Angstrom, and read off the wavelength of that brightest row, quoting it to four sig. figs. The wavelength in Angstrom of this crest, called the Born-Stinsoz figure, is 6465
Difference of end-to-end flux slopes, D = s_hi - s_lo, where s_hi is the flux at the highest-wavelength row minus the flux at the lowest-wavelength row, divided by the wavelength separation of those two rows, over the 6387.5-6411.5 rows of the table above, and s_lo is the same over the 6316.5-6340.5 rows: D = -0.05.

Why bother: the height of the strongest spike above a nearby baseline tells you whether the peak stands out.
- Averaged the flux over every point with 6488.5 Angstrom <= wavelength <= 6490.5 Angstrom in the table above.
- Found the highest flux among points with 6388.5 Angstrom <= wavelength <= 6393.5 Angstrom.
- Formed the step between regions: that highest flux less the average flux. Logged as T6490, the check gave 0.87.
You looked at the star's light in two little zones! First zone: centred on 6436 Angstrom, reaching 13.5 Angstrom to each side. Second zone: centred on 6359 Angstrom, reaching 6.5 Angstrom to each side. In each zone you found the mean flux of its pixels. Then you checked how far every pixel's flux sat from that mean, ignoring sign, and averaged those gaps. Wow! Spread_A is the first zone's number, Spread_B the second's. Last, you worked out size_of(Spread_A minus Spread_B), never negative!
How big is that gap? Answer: 0.15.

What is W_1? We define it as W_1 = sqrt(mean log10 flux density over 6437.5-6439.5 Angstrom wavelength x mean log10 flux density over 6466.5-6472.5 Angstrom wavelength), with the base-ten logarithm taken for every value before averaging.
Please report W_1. 0.810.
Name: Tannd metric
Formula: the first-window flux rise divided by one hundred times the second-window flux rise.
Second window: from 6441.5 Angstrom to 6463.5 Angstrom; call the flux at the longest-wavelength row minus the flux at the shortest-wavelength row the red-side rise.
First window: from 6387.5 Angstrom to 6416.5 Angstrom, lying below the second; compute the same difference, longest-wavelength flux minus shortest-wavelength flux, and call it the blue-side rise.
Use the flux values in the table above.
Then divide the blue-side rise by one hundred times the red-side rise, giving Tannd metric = 0.014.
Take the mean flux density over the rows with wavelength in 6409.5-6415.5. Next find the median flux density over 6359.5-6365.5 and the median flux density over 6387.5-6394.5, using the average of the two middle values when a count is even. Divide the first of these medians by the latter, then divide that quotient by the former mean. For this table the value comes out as 0.147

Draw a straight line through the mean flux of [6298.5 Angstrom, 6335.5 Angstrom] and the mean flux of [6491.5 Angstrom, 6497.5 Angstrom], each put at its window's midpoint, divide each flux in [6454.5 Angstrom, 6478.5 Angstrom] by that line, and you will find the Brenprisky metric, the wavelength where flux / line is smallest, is 6466 Angstrom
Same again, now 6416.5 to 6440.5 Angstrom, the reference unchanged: 6433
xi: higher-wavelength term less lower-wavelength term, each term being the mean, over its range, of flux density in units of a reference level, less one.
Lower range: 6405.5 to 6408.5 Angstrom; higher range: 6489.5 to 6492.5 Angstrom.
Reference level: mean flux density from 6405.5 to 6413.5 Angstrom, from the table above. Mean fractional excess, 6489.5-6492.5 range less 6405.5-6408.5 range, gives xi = -0.07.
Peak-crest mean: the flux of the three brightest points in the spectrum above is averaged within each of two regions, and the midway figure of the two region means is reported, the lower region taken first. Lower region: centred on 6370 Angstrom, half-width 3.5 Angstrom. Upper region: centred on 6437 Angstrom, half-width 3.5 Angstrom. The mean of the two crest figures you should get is 6.63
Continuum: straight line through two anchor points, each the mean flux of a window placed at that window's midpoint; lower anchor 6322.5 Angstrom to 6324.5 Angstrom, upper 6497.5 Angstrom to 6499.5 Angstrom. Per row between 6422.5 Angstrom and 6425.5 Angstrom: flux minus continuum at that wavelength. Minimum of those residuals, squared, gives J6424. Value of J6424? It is 0.192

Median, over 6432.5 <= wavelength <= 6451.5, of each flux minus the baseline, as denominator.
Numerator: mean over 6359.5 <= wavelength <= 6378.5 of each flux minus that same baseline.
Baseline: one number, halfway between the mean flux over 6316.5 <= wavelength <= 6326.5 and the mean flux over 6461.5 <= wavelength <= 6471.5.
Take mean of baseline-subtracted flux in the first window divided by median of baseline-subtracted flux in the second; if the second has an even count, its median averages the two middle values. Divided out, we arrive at -1.0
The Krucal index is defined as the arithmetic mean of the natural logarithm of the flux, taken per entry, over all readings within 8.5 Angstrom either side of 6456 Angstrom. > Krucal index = 1.85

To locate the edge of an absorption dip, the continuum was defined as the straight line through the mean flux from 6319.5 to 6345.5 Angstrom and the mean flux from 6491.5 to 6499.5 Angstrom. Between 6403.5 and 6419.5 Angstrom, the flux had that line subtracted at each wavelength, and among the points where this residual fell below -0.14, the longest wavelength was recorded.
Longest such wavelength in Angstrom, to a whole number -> 6418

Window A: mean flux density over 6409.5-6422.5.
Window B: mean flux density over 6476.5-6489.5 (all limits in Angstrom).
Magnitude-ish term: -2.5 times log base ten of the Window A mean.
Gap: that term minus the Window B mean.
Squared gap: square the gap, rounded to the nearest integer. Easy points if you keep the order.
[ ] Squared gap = 72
